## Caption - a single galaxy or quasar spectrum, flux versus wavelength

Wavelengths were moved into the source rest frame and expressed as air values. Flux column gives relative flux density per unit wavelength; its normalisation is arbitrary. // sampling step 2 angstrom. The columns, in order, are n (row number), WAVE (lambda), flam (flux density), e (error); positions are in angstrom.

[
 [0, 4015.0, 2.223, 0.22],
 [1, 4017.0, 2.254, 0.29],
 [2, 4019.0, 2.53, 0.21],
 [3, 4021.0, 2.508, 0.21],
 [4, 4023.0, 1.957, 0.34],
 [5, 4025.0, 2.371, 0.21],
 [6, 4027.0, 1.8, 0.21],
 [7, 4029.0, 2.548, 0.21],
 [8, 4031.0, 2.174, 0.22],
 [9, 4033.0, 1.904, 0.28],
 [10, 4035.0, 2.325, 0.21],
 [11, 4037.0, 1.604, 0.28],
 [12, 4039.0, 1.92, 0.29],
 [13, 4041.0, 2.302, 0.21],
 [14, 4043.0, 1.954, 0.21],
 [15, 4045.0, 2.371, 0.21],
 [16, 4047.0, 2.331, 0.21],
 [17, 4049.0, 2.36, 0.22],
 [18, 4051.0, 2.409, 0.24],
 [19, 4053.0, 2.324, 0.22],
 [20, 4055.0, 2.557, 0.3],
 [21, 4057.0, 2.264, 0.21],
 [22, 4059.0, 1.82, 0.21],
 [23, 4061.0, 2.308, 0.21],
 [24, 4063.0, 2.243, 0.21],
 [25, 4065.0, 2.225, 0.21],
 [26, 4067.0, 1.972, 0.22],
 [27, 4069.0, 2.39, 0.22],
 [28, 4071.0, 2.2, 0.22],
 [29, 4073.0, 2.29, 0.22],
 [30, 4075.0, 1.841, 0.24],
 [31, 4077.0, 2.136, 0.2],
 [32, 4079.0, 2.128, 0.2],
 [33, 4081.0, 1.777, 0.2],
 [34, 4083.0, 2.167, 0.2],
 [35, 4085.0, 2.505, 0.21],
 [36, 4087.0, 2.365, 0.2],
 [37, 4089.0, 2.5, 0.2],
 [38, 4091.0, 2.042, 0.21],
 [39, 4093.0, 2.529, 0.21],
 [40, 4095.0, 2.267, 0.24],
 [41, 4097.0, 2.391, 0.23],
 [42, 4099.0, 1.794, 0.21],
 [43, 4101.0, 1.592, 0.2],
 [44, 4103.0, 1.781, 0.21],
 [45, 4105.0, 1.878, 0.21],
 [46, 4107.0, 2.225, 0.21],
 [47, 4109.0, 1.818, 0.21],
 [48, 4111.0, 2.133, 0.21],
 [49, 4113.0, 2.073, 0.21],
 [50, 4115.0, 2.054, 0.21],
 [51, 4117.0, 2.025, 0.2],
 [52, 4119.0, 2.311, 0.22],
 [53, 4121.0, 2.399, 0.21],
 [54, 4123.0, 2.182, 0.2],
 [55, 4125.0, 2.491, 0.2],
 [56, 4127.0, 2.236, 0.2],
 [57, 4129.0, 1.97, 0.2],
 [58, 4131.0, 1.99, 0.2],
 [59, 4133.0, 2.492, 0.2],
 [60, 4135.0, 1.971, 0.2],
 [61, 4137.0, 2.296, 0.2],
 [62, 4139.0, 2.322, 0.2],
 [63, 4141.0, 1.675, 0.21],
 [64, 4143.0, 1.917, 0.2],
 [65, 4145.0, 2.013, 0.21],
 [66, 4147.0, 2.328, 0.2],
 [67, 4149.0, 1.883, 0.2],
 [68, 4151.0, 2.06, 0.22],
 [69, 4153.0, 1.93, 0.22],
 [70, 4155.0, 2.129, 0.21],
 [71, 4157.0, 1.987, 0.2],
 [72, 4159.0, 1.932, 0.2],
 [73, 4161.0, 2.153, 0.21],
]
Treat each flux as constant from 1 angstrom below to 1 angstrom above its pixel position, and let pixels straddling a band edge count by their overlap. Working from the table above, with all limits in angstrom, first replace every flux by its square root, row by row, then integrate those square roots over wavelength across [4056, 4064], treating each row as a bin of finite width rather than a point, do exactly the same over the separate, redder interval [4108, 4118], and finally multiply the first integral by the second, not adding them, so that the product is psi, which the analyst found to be 167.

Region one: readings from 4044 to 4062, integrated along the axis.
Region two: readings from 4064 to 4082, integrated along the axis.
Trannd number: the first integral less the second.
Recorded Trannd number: 4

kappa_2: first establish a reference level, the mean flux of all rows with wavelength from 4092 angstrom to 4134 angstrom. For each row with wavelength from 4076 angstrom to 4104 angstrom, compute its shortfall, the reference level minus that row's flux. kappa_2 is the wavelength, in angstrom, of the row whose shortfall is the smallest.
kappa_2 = 4093.0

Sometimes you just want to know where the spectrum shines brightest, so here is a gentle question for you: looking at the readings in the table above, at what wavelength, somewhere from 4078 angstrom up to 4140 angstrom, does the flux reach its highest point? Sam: 4093.0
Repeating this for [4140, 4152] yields 4147.0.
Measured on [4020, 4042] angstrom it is 4029.0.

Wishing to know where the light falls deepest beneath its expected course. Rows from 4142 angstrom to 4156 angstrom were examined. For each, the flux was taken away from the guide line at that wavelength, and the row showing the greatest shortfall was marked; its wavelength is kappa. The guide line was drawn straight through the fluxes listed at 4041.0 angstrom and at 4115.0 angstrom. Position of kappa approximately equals 4149.0 angstrom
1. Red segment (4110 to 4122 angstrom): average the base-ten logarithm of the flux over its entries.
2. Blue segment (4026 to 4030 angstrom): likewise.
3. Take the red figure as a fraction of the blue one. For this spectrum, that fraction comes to 1.01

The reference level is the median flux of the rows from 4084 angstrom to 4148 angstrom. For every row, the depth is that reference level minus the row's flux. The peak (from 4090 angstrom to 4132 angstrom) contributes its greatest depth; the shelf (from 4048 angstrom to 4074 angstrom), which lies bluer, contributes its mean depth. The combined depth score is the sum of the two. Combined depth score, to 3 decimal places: 0.464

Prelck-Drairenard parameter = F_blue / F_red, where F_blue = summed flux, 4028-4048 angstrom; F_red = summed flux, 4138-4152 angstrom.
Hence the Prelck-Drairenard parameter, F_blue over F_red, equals 1.5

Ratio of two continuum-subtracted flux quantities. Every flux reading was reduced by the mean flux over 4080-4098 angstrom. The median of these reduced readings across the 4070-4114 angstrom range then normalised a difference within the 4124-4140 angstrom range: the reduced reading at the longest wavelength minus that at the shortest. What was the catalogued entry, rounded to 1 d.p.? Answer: 1.1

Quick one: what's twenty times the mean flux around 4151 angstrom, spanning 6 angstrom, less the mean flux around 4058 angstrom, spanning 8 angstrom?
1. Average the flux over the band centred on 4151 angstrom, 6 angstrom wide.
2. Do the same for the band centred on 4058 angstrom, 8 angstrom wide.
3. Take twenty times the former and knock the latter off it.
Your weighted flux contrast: 37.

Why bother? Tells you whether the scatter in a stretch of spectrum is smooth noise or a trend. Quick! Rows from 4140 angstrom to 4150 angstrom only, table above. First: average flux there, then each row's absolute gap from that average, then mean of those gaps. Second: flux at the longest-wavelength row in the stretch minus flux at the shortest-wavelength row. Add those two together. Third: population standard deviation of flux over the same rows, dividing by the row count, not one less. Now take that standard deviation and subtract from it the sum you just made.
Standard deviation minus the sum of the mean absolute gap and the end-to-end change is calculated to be -0.2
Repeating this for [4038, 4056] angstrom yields -0.6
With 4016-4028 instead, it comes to 0.5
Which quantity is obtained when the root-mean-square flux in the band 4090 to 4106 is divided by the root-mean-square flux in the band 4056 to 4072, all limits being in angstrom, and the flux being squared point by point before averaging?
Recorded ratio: 0.94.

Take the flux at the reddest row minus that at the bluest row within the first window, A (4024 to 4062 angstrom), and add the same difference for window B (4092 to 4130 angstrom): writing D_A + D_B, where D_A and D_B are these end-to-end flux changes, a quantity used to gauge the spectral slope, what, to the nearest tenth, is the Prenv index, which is -0.6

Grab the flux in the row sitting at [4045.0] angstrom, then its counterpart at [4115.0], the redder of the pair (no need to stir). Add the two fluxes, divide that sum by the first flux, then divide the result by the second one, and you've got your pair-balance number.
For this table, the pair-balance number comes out 0.91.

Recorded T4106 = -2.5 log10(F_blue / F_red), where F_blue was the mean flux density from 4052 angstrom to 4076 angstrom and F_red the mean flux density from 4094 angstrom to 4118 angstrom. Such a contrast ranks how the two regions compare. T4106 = -0.10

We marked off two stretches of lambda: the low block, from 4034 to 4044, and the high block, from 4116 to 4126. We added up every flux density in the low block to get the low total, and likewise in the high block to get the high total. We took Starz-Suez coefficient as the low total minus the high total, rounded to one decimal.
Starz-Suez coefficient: -1.3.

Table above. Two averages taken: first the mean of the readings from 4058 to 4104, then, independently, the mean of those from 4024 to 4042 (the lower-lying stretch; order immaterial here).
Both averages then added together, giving 4.25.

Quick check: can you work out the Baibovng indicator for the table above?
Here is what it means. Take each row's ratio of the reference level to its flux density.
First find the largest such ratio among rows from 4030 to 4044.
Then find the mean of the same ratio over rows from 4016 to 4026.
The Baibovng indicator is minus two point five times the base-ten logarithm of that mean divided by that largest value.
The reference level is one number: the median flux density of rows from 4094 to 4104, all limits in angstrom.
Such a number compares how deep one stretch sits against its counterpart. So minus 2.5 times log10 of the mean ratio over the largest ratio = 0.39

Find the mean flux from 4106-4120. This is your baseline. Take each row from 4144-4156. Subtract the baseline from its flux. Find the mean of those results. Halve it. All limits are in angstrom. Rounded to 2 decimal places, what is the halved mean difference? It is -0.02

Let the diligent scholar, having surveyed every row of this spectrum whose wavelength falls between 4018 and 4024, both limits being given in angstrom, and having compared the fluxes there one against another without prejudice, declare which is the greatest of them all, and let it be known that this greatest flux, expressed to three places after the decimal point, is 2.530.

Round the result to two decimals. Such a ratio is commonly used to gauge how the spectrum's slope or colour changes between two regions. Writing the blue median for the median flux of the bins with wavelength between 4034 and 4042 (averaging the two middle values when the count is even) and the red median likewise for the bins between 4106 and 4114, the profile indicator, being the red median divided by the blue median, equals 1.00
